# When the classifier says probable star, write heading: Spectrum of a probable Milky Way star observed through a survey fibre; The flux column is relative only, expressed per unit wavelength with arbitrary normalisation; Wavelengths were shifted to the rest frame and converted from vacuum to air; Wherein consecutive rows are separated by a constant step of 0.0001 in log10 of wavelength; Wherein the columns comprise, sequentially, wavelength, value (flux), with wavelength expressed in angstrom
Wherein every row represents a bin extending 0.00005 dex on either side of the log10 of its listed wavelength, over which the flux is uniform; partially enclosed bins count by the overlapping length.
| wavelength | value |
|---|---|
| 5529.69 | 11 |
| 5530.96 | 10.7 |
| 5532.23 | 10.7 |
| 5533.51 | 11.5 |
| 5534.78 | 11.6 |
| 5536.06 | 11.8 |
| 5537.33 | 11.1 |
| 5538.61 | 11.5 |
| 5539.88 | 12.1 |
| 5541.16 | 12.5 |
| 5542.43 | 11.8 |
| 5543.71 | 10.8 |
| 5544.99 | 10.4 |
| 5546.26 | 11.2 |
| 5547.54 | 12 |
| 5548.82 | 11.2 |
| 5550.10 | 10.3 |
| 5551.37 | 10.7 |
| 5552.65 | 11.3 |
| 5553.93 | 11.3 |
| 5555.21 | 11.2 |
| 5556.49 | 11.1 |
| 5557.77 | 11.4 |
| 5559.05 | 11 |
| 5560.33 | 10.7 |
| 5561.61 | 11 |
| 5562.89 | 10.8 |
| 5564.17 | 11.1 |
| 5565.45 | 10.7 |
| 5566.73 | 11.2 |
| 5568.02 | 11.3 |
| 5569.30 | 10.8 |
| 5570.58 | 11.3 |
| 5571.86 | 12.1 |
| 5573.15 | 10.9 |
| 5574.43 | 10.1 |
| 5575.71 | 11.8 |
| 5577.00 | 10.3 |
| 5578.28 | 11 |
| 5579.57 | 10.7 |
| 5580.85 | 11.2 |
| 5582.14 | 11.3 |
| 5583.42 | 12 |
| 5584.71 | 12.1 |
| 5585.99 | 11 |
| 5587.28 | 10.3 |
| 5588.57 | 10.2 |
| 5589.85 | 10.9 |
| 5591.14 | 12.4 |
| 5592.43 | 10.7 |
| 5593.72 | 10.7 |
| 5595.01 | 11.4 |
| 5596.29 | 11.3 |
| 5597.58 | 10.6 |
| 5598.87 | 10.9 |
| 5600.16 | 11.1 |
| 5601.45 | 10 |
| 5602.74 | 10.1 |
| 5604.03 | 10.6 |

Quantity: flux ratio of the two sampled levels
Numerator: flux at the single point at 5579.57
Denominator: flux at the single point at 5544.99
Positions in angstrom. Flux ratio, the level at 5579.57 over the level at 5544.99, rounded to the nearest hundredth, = 1.03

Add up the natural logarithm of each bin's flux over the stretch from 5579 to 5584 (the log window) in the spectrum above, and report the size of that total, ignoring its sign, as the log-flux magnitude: 10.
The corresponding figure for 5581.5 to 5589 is 14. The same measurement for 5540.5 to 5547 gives 12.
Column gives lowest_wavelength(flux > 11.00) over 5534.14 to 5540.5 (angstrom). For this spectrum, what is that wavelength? 5534.78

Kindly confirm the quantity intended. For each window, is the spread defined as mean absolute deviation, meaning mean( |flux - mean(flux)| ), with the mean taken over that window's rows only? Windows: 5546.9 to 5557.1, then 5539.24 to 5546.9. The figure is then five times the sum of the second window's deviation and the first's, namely 5.0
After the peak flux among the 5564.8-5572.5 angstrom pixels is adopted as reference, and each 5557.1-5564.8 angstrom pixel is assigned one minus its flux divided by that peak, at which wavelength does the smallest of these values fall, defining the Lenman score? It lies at 5557.77 angstrom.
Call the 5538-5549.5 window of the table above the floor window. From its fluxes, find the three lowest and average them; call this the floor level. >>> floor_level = 10.80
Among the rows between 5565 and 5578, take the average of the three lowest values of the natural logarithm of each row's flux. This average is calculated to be 2.34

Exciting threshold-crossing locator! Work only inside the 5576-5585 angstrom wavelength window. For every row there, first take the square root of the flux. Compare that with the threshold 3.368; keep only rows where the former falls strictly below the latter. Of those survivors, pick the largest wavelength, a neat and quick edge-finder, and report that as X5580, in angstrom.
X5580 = 5582.14 angstrom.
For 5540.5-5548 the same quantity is 5546.26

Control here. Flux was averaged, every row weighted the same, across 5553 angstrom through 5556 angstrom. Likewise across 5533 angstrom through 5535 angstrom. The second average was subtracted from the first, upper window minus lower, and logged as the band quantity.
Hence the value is -0.3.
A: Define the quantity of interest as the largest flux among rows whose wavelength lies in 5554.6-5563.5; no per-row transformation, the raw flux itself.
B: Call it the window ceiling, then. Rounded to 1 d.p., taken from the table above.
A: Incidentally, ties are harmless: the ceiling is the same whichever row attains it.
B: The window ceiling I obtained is 11.4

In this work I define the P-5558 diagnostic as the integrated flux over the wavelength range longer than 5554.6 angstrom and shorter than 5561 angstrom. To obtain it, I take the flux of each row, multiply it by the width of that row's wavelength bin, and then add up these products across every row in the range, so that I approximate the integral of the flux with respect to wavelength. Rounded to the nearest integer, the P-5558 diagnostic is 71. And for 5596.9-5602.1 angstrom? 55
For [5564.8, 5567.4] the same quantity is 28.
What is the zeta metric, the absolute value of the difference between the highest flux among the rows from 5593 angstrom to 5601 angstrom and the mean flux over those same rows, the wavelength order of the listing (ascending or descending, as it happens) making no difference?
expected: 0.4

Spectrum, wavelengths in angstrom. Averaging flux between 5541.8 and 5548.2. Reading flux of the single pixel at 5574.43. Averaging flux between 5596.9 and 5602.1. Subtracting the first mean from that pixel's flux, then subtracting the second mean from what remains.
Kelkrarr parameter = -11.8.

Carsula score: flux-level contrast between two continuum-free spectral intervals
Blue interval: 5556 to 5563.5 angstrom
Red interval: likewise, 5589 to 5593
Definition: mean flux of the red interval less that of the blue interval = 0.3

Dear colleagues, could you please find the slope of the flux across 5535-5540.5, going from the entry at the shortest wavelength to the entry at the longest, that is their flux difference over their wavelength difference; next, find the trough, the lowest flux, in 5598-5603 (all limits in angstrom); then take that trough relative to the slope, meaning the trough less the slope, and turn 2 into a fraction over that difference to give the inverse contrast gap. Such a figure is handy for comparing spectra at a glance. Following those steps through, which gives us 0.202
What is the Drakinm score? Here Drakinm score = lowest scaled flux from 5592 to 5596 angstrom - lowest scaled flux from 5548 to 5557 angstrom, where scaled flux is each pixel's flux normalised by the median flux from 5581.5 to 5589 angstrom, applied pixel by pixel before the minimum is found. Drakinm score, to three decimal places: 0.036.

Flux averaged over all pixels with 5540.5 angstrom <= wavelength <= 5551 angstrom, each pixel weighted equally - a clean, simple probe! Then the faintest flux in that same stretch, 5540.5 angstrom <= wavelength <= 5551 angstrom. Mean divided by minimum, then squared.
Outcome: 1.20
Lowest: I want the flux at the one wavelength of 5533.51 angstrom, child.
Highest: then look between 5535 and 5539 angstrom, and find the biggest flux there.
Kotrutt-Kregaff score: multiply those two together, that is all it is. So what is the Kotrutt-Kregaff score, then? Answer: 136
